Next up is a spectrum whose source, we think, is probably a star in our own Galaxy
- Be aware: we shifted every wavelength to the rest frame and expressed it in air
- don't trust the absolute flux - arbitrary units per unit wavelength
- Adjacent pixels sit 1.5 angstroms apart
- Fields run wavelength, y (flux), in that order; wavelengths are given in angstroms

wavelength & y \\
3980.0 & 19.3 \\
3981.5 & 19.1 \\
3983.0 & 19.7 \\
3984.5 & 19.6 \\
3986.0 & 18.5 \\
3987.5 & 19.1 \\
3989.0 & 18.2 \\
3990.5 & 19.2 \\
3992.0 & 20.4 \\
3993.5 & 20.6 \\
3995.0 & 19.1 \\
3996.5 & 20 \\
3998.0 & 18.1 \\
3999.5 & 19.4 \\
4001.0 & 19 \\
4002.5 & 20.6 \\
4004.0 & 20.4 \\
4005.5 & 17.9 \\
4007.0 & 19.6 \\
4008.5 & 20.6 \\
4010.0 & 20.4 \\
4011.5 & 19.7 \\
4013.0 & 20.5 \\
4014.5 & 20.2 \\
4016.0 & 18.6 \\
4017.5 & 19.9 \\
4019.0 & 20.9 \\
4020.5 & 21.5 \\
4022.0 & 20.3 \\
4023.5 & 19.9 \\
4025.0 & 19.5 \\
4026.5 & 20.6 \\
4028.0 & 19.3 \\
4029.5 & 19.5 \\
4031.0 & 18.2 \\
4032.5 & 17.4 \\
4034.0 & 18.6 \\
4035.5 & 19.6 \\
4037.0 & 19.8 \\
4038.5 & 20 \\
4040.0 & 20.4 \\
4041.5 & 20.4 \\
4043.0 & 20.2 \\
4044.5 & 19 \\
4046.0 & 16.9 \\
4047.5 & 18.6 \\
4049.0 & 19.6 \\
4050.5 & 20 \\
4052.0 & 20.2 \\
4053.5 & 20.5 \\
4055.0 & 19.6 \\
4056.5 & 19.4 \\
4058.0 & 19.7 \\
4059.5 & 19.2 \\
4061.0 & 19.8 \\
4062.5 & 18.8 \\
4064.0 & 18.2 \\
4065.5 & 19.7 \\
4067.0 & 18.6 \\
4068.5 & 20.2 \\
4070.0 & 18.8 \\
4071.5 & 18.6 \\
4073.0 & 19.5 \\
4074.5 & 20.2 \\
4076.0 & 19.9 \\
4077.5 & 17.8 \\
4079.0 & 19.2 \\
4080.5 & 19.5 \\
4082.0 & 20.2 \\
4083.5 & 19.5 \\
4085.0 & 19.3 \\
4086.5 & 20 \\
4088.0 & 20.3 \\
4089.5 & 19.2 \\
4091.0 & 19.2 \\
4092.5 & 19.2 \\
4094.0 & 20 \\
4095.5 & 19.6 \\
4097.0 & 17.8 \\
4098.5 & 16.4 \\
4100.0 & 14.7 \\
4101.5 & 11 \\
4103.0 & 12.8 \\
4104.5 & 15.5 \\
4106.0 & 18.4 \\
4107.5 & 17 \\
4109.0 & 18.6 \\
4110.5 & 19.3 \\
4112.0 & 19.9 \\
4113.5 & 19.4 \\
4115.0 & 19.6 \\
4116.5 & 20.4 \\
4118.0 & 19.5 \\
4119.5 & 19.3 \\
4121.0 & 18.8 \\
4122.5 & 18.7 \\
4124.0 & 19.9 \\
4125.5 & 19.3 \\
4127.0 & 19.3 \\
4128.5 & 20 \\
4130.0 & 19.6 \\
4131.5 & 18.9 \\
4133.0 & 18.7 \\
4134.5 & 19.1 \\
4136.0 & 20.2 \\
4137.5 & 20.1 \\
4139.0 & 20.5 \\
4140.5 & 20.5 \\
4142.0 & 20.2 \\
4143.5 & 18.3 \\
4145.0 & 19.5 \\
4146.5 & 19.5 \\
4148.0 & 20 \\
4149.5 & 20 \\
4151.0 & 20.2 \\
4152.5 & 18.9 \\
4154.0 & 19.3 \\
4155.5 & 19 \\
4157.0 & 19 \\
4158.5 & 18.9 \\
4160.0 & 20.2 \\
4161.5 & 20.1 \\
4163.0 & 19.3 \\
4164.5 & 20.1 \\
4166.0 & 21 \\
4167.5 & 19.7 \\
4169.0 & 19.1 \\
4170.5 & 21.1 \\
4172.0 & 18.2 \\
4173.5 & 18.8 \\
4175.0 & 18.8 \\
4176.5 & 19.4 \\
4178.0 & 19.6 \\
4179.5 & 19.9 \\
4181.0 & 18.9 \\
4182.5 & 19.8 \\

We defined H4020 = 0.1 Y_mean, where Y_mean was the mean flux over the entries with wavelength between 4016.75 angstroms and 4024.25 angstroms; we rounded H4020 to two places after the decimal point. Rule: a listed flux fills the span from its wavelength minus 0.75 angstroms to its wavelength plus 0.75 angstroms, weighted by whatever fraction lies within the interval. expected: 2.05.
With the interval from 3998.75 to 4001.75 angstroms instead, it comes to 1.92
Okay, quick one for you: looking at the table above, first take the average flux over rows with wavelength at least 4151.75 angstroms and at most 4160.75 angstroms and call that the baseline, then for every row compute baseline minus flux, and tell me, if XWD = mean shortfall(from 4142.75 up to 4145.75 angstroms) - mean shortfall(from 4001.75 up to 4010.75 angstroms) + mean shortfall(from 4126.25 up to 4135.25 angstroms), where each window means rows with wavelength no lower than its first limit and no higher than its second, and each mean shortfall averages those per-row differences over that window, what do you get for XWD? 0.97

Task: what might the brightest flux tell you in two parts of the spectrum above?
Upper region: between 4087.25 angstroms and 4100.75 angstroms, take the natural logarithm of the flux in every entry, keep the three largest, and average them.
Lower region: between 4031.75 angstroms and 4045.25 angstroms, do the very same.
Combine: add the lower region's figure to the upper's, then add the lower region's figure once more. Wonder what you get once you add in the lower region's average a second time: 9.02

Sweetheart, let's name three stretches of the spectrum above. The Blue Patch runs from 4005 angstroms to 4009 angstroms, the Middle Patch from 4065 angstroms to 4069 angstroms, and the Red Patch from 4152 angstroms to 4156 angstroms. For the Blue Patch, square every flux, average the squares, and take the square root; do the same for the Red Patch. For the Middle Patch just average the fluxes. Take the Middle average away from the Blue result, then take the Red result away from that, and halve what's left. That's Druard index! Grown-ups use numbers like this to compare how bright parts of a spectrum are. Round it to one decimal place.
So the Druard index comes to -9.6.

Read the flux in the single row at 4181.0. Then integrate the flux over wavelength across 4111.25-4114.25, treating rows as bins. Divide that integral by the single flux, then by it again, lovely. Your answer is 0.17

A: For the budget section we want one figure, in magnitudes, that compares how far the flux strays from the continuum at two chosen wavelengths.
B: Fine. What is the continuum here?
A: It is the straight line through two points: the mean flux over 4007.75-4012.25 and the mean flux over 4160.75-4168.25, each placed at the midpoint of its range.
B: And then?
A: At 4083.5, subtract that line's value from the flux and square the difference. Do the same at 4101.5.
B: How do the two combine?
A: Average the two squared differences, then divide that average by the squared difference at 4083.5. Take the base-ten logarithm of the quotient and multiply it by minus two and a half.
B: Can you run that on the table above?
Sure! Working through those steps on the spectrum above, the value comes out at -5.0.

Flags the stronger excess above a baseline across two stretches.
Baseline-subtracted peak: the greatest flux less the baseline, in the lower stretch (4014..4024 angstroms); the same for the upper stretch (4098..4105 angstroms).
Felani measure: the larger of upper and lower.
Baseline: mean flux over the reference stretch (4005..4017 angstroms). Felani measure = 1.8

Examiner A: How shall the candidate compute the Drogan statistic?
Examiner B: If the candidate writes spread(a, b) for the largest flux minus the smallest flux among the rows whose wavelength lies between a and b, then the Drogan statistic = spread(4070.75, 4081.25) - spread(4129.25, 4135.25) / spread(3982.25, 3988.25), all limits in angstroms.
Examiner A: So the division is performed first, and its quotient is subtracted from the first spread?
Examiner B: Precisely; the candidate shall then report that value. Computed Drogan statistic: 1.65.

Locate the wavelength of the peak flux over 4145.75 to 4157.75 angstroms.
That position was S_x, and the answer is 4151.0 angstroms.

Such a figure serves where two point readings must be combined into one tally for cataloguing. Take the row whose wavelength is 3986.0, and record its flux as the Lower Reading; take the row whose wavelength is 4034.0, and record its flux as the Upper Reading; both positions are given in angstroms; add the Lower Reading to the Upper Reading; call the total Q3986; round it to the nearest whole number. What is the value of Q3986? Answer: 37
